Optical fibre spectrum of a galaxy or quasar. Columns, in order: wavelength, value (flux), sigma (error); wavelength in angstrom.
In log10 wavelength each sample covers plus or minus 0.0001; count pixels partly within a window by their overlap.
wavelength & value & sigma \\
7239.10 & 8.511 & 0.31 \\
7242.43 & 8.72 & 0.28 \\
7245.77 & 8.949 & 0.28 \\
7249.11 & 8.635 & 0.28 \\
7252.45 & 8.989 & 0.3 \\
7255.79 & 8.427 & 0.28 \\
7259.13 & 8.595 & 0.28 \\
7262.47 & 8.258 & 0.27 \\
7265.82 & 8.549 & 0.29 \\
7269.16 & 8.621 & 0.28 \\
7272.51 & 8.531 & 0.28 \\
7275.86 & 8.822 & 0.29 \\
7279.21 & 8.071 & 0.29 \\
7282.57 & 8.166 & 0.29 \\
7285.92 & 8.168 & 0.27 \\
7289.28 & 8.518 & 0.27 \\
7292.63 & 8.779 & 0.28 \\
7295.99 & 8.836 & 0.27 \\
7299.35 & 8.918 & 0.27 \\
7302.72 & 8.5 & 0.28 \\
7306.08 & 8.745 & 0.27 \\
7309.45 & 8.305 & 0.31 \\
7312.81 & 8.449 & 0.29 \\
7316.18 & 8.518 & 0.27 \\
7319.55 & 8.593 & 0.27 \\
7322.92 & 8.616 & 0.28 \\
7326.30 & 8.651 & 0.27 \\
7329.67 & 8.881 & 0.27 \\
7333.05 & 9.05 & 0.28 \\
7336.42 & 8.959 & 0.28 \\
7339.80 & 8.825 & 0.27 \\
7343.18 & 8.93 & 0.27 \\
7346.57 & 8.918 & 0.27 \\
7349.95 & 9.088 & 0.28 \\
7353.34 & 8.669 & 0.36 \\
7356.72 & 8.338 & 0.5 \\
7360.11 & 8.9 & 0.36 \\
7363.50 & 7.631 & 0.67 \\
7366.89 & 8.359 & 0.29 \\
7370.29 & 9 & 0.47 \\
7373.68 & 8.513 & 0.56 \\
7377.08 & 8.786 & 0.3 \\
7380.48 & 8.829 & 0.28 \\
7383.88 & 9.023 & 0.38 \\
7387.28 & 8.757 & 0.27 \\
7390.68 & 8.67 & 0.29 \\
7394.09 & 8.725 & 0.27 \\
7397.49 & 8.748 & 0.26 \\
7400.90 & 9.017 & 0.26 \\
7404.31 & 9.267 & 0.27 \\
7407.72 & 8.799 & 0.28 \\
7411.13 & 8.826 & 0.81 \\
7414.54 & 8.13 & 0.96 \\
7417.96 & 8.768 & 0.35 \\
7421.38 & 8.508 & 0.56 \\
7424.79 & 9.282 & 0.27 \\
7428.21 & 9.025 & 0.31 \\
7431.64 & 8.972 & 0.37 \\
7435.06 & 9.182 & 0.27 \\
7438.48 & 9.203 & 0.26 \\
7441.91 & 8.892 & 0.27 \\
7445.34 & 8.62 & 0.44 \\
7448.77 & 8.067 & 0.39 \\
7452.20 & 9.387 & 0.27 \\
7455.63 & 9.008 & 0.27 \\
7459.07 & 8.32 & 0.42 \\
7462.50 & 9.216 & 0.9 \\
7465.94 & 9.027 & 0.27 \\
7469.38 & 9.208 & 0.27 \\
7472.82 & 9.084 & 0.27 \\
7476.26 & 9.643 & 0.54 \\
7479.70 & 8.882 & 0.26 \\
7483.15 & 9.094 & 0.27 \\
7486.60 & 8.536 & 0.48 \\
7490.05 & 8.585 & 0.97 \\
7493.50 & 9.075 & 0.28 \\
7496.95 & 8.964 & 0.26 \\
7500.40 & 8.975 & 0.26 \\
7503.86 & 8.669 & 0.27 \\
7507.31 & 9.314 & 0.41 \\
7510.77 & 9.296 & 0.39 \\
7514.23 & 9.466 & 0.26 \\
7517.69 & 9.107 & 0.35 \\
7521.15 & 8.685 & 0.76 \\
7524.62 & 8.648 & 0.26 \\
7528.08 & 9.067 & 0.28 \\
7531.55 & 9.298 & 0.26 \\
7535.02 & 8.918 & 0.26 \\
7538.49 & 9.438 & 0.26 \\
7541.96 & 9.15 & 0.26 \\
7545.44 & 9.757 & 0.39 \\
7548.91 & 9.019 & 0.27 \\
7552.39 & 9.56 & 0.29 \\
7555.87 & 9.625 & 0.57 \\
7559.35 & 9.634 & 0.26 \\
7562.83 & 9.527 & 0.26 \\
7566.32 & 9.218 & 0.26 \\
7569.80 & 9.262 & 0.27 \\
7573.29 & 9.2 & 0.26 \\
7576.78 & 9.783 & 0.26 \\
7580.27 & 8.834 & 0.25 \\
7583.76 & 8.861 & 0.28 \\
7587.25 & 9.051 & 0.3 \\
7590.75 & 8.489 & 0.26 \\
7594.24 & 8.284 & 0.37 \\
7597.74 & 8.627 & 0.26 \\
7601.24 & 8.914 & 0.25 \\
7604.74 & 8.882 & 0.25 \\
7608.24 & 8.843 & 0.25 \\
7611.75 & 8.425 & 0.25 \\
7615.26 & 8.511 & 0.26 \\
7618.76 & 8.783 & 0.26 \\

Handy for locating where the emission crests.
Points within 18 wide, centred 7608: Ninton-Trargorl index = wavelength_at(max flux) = 7601.24 angstrom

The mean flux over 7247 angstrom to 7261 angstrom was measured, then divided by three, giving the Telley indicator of 2.89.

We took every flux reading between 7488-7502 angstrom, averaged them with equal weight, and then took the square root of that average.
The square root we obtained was 2.98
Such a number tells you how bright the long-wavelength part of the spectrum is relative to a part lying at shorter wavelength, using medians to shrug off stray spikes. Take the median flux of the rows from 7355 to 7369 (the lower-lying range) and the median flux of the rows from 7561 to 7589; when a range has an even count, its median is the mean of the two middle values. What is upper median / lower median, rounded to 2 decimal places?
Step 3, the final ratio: 1.10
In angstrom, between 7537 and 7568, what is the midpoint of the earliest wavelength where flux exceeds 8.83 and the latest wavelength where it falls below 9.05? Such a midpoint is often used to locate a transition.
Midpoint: 7543.7 angstrom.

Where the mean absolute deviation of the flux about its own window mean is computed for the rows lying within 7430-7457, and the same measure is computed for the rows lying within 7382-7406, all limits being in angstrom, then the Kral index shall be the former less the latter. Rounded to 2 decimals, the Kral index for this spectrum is 0.11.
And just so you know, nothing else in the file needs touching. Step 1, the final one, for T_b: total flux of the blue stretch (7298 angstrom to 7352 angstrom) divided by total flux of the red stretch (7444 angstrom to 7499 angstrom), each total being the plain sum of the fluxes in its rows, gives 0.98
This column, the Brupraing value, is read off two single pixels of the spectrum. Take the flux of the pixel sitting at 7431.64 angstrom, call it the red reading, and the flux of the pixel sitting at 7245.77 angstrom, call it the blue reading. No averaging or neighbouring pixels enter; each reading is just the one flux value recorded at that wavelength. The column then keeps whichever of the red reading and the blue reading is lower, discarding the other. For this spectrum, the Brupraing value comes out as 8.95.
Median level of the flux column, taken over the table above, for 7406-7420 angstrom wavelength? 8.78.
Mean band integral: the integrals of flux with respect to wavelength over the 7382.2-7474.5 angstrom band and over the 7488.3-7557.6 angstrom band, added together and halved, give 726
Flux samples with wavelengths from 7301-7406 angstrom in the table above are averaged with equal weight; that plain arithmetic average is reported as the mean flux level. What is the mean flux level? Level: 8.72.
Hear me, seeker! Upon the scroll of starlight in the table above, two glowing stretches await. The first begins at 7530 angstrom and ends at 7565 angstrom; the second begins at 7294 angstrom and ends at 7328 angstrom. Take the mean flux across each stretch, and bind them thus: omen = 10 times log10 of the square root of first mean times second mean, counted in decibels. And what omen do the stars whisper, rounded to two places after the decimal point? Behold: 9.54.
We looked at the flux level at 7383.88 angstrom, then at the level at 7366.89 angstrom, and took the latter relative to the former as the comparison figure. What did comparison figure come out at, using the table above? 0.93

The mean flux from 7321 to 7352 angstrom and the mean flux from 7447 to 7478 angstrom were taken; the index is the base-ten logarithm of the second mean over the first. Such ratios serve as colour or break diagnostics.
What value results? 0.006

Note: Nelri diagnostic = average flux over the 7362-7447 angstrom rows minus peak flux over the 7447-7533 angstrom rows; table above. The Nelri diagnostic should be -0.86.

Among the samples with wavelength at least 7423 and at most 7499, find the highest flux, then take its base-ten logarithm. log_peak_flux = 0.984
